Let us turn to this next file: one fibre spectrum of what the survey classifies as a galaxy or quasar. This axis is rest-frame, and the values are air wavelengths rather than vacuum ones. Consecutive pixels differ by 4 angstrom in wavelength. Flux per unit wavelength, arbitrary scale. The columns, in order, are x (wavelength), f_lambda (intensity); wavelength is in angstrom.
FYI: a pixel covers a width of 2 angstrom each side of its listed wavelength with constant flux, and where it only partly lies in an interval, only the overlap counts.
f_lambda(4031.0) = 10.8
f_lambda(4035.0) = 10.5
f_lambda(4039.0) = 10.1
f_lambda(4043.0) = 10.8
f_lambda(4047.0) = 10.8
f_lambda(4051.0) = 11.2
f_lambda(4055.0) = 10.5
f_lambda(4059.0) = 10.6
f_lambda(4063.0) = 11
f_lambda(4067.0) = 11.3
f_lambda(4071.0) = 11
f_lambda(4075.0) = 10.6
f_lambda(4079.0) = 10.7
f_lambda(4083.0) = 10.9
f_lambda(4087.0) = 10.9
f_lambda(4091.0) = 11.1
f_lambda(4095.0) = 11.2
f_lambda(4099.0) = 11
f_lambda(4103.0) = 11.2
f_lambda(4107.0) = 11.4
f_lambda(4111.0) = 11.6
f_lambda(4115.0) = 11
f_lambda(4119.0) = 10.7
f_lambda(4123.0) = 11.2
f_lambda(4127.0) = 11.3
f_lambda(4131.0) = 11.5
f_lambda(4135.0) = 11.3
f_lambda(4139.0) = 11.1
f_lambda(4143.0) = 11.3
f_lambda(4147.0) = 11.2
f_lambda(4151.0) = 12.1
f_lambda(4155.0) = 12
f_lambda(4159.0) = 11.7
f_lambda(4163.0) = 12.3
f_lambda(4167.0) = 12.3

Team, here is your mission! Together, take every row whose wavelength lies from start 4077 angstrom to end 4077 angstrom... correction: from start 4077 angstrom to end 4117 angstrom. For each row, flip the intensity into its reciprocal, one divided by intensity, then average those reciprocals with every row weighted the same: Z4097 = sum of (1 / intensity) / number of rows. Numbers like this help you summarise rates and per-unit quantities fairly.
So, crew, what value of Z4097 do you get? 0.0901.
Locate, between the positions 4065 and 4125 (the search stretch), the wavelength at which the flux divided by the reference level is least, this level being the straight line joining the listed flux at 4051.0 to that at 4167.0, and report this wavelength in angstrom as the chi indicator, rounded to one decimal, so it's 4119.0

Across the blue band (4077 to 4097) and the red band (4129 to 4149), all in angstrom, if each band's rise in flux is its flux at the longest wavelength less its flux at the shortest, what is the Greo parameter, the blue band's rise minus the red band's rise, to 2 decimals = 0.80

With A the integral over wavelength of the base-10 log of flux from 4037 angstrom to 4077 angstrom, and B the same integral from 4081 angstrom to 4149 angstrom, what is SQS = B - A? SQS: 30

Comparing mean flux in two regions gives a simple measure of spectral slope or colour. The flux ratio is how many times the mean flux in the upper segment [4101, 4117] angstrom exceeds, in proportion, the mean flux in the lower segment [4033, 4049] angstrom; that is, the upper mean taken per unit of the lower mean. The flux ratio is 1.071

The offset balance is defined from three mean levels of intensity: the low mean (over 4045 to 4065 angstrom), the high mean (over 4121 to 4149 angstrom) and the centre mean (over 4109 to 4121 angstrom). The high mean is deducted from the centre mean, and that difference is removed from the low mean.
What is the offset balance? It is 11.0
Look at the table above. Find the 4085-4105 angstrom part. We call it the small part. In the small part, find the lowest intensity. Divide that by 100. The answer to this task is 0.109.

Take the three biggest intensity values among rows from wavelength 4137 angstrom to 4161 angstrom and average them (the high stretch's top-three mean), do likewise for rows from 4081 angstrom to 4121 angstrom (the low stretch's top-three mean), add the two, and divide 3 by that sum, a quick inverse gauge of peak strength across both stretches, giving 0.1286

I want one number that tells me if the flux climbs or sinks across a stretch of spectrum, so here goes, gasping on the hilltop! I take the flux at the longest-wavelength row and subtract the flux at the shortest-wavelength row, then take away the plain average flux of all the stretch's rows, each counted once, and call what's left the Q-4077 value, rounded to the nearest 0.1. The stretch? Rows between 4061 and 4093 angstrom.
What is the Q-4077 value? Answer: -10.8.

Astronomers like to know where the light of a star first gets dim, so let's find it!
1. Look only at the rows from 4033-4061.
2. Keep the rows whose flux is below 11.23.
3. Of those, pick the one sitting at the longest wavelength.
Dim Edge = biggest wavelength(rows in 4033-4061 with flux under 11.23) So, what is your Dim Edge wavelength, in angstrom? 4059.0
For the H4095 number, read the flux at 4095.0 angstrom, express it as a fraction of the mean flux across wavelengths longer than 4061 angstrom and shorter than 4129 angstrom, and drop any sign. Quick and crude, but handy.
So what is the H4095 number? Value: 1.01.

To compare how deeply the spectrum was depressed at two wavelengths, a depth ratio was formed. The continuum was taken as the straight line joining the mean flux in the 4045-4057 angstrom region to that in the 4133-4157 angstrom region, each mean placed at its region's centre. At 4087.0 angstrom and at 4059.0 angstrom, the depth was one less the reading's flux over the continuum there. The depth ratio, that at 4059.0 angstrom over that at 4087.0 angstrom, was 2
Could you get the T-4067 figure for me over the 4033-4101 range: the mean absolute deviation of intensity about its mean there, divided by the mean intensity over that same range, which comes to 0.0226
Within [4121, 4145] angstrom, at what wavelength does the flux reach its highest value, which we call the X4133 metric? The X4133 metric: 4131.0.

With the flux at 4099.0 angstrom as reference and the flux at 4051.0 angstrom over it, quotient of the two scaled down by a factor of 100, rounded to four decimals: 0.0102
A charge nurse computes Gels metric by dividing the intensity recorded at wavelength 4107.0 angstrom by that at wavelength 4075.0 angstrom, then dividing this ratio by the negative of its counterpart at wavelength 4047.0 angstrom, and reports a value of -0.100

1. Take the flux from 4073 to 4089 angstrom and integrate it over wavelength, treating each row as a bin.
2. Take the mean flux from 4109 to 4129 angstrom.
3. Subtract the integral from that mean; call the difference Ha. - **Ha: -161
